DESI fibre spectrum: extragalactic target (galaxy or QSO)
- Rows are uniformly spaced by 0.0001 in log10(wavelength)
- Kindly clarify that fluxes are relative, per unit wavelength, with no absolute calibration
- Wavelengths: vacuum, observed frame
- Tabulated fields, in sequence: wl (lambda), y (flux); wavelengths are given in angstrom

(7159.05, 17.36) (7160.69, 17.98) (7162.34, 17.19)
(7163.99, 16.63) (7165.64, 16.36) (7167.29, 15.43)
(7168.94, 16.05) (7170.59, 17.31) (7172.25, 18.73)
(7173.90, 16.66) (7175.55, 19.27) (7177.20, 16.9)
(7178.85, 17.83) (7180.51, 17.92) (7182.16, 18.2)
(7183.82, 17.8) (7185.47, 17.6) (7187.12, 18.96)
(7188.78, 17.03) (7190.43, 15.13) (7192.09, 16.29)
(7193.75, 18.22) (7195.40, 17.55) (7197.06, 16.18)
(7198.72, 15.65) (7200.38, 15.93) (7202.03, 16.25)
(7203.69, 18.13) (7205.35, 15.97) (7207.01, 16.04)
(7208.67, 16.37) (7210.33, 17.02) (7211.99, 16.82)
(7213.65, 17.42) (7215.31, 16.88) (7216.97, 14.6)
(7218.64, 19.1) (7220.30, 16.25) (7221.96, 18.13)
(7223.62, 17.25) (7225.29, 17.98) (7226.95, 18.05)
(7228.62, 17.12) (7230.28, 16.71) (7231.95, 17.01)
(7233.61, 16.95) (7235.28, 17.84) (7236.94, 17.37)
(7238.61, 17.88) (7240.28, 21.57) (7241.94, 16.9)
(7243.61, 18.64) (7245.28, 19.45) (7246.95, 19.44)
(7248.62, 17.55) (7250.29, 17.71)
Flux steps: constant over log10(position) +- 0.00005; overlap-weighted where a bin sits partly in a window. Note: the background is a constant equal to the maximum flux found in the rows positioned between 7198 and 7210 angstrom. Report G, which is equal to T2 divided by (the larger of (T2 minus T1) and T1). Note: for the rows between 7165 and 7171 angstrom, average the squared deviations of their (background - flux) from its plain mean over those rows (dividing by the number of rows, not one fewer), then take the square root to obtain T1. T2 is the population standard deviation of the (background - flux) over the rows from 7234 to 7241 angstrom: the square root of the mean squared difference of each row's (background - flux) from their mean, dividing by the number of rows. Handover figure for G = 1.67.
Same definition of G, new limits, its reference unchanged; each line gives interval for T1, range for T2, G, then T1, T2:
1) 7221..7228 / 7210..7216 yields 0.66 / 0.4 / 0.2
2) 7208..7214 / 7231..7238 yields 0.94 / 0.4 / 0.4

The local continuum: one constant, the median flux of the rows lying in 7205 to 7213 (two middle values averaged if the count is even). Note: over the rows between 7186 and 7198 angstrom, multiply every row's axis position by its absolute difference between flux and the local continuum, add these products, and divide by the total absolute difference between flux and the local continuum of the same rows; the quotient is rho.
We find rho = 7190.9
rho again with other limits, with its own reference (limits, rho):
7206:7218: 7214.0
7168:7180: 7174.5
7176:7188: 7183.0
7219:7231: 7225.2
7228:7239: 7234.8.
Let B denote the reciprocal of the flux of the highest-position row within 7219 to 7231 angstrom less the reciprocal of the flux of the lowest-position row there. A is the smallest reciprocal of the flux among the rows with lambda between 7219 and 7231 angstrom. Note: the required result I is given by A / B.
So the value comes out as -33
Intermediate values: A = 0.055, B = -0.0017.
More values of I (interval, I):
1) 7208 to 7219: -6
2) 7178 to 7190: 20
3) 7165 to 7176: -6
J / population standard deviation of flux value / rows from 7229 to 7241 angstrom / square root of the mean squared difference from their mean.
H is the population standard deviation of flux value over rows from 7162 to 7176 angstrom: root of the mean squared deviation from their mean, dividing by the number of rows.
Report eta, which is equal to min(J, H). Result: 1.2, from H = 1.2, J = 1.55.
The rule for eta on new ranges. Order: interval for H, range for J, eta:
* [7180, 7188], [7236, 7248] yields 0.5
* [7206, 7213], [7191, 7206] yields 0.4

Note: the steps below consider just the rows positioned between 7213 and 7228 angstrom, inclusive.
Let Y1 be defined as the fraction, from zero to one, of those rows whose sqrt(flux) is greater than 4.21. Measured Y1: 0.4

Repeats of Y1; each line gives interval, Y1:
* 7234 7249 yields 0.7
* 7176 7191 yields 0.6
